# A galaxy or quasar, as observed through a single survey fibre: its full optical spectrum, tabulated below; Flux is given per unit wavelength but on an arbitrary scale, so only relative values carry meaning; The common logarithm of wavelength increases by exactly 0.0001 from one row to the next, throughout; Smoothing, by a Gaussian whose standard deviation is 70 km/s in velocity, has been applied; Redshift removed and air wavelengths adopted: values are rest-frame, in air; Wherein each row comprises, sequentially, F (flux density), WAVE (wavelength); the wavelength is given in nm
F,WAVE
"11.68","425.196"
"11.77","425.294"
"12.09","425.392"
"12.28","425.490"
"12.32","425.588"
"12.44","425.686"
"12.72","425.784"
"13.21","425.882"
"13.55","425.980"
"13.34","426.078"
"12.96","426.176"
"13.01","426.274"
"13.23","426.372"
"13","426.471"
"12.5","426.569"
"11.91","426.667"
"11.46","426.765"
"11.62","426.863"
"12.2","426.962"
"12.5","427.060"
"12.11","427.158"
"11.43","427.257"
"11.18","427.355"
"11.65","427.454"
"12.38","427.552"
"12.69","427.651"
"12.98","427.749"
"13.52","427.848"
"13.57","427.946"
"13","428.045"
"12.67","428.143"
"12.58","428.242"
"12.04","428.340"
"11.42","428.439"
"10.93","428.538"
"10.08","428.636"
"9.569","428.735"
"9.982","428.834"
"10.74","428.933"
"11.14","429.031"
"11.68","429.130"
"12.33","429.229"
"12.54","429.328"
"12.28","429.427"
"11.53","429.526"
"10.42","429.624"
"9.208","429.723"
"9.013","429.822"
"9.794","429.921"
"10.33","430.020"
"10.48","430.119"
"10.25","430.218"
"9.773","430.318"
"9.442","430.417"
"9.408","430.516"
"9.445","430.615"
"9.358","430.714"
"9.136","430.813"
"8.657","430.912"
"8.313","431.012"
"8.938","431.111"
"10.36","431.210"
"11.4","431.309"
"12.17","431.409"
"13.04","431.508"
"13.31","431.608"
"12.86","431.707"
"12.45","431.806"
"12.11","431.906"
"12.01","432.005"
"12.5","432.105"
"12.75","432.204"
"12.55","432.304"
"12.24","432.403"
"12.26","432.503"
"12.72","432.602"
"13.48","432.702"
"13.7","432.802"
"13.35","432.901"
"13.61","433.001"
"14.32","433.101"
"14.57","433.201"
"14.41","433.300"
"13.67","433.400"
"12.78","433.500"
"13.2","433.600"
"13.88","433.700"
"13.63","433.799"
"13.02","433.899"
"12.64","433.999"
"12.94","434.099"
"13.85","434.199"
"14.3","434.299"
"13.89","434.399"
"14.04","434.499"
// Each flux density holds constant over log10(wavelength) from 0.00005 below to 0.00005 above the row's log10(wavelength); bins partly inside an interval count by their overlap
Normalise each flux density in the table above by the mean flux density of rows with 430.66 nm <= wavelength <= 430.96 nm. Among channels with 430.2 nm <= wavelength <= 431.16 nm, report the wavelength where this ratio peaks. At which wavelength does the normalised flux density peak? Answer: 430.218 nm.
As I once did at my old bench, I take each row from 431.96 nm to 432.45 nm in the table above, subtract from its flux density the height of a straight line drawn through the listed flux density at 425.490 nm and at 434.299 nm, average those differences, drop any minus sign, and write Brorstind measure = 1.4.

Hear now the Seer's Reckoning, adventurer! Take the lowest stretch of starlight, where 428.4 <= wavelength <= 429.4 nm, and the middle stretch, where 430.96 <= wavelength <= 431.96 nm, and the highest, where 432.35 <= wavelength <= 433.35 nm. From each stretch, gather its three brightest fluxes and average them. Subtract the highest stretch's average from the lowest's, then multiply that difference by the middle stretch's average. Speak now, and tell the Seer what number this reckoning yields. -29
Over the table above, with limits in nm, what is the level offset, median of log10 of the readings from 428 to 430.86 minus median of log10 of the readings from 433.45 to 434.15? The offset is -0.10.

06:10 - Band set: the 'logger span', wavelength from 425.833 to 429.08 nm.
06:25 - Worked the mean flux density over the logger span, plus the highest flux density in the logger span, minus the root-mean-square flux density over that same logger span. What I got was 13.5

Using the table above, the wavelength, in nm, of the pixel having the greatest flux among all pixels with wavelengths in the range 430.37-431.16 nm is 430.615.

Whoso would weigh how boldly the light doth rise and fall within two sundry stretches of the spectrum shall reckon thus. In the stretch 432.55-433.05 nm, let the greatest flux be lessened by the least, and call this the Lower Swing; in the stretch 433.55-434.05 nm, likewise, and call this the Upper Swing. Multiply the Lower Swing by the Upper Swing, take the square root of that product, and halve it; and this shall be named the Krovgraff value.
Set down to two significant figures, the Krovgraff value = 0.55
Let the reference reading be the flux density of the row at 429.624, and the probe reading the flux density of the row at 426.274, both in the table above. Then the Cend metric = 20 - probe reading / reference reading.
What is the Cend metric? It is 18.8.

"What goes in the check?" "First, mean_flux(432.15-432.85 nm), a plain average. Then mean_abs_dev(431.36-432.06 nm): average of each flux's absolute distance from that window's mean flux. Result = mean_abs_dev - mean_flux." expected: -12.4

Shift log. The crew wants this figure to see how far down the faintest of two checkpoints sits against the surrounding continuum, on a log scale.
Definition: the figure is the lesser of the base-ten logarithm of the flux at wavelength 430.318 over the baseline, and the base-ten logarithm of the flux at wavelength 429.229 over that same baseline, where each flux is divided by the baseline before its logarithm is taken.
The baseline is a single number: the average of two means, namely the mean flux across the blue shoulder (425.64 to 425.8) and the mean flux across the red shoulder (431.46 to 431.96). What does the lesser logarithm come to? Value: -0.11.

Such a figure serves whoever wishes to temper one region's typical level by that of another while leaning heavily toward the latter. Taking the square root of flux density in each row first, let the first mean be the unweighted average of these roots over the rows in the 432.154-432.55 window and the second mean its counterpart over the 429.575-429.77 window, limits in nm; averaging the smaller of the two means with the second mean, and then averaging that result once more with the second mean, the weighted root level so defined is 3.1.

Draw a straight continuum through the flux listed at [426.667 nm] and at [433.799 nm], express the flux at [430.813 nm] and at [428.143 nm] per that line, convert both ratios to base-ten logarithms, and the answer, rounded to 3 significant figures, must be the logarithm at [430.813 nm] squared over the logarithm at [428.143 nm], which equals 1.60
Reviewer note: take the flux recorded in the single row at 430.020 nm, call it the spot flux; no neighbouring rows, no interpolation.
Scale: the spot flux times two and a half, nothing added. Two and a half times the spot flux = 26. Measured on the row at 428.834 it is 25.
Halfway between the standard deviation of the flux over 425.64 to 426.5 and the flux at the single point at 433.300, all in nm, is 7.4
